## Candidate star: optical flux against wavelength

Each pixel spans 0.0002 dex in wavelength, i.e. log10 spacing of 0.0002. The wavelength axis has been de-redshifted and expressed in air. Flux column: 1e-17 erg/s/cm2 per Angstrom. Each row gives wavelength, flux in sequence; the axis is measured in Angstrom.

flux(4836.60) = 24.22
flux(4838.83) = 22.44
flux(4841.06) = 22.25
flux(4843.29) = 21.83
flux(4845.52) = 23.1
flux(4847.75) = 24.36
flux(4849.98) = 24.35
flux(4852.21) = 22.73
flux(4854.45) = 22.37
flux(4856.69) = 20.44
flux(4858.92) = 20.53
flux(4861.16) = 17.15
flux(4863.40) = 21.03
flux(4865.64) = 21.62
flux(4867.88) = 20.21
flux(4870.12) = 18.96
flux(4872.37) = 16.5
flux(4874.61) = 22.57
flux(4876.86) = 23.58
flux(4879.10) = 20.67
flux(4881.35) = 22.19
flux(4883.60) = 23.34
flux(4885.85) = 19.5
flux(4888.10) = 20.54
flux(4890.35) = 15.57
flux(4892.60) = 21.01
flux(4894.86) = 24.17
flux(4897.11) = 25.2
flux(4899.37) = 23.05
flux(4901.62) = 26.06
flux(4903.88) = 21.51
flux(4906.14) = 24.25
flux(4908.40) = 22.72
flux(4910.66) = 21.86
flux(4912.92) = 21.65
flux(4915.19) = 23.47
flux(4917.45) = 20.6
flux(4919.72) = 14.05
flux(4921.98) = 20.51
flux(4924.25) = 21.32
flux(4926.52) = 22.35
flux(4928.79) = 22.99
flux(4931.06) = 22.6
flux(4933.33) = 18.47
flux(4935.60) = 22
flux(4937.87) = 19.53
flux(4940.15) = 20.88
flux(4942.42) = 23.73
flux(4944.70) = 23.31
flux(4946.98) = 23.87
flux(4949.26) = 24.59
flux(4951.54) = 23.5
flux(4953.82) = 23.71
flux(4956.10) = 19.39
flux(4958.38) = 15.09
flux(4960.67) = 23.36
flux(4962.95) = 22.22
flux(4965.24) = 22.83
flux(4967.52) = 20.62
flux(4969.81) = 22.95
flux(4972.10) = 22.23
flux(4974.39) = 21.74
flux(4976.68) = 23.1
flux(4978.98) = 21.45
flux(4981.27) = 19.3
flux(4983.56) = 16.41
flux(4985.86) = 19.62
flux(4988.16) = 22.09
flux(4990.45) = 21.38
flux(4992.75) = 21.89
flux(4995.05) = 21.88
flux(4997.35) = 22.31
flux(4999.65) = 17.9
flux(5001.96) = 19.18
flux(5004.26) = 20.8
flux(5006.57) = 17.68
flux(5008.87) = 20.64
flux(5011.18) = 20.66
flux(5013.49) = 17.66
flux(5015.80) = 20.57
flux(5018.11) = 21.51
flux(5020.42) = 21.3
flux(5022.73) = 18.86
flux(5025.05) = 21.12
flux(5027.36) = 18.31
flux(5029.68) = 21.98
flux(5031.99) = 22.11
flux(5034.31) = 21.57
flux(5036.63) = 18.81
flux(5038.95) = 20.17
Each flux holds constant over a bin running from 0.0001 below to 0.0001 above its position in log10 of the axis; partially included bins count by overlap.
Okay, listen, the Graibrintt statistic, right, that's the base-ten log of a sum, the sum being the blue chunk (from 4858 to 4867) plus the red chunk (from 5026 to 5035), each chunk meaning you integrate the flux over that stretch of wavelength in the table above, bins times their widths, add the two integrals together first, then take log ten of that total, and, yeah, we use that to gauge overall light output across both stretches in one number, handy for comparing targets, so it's 2.57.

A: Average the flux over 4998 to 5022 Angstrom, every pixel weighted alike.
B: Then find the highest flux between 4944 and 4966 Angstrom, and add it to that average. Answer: 44.4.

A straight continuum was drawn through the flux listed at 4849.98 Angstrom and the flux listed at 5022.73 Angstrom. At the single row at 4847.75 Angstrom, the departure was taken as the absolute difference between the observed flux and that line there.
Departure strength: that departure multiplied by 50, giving 3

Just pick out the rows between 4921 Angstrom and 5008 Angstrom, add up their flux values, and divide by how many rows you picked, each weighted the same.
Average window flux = 21.3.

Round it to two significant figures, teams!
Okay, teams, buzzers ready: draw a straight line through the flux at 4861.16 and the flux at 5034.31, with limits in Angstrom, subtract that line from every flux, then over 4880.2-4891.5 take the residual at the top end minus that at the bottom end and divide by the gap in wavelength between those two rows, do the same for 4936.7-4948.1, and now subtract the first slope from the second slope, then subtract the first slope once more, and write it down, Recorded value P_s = 2.0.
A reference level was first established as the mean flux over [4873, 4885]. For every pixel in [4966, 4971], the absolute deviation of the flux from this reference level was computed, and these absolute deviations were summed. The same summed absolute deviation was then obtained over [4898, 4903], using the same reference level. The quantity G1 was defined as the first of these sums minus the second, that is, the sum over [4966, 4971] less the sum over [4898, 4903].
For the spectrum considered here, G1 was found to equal -2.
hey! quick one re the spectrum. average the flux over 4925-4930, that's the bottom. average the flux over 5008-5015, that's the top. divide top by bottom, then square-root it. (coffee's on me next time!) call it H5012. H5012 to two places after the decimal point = 0.93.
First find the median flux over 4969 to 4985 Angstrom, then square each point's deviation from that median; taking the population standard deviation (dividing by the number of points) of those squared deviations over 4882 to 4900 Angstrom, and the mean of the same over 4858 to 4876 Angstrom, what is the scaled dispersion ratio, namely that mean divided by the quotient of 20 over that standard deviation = 4.5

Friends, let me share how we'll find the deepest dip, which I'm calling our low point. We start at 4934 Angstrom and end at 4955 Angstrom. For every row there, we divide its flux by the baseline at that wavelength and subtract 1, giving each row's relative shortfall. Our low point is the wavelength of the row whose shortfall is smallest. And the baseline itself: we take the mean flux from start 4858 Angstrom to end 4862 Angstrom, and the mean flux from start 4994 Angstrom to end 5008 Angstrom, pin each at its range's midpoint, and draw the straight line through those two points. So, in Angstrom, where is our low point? 4937.87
